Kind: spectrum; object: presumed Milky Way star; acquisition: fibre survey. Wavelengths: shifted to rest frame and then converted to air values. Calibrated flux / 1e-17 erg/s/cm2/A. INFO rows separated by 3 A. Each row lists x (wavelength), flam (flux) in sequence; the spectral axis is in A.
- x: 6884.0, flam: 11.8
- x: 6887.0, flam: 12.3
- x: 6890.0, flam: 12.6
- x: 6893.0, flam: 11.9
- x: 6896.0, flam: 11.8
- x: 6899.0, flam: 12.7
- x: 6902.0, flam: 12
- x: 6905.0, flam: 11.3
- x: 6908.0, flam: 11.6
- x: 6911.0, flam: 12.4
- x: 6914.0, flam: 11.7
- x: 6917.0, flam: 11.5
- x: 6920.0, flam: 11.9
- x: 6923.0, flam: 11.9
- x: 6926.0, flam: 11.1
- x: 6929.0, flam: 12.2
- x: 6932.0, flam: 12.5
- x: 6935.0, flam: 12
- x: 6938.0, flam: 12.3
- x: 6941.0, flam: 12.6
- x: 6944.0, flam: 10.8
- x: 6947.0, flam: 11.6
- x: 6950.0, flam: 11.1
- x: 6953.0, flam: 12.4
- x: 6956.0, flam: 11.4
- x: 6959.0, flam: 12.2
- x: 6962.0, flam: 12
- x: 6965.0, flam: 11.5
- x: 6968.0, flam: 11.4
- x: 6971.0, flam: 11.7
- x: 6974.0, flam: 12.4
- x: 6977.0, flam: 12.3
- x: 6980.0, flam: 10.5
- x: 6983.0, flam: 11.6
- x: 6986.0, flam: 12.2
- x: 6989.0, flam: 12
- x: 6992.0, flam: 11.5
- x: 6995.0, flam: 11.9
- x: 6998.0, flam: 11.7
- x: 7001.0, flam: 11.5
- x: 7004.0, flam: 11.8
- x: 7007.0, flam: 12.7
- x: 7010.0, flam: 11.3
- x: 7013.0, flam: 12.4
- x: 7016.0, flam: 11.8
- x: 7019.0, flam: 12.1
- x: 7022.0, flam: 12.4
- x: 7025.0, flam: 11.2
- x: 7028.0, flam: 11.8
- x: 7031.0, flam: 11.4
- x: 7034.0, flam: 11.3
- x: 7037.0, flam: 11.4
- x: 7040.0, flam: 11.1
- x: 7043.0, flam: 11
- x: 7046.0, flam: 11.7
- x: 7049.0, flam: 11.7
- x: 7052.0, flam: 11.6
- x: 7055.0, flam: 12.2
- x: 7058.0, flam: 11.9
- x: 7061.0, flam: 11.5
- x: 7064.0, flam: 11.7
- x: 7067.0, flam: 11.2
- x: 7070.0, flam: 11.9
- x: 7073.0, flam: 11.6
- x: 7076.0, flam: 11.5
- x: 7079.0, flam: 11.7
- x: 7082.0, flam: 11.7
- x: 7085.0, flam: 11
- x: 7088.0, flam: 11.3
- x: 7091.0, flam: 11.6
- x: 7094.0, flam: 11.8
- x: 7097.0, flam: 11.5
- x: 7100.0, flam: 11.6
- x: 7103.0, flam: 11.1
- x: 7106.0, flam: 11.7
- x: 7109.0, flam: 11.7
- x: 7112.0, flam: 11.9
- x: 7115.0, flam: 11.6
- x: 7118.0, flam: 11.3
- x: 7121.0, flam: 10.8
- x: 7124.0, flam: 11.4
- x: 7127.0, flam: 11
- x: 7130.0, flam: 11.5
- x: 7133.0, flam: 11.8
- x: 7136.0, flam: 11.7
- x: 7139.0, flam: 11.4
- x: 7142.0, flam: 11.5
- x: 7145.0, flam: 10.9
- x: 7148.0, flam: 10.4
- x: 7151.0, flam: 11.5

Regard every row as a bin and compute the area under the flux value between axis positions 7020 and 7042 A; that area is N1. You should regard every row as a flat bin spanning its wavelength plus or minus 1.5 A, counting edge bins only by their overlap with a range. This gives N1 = 253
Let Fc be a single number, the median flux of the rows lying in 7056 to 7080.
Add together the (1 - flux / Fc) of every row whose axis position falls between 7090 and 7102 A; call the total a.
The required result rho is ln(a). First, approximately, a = 0.01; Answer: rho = -4.8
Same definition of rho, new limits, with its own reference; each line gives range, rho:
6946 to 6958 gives -4.8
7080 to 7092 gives -2.5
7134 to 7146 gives -2.4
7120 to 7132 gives -1.8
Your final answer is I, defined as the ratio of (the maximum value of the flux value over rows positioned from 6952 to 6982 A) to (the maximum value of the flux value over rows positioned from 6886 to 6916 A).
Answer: 0.98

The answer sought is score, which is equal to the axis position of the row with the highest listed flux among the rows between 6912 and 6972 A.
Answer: 6941.0 A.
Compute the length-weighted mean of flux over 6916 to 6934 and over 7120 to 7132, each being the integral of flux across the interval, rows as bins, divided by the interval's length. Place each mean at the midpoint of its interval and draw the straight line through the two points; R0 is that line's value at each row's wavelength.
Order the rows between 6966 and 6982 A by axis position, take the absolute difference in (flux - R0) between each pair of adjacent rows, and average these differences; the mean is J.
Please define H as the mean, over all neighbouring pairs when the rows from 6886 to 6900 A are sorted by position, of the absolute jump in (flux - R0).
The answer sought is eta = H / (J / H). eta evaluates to 0.3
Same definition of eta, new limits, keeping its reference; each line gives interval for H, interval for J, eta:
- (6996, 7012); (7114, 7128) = 1.1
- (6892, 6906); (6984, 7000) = 1.1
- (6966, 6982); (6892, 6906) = 0.9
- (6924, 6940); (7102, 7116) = 1.1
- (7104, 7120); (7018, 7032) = 0.1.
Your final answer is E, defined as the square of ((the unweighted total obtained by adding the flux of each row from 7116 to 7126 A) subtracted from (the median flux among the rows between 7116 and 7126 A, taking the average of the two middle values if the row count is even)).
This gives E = 493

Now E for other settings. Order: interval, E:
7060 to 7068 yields 524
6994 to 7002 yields 548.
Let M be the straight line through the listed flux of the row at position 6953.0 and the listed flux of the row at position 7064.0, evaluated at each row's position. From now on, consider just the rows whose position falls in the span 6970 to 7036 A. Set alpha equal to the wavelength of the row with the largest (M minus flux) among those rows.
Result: 6980.0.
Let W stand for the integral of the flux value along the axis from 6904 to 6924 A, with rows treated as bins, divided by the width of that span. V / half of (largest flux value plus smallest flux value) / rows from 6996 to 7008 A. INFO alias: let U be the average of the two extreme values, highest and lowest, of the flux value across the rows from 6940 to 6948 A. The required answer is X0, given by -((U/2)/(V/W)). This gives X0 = -5.69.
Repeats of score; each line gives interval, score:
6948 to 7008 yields 7007.0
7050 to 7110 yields 7055.0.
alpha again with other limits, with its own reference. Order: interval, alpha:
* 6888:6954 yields 6944.0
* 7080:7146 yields 7085.0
